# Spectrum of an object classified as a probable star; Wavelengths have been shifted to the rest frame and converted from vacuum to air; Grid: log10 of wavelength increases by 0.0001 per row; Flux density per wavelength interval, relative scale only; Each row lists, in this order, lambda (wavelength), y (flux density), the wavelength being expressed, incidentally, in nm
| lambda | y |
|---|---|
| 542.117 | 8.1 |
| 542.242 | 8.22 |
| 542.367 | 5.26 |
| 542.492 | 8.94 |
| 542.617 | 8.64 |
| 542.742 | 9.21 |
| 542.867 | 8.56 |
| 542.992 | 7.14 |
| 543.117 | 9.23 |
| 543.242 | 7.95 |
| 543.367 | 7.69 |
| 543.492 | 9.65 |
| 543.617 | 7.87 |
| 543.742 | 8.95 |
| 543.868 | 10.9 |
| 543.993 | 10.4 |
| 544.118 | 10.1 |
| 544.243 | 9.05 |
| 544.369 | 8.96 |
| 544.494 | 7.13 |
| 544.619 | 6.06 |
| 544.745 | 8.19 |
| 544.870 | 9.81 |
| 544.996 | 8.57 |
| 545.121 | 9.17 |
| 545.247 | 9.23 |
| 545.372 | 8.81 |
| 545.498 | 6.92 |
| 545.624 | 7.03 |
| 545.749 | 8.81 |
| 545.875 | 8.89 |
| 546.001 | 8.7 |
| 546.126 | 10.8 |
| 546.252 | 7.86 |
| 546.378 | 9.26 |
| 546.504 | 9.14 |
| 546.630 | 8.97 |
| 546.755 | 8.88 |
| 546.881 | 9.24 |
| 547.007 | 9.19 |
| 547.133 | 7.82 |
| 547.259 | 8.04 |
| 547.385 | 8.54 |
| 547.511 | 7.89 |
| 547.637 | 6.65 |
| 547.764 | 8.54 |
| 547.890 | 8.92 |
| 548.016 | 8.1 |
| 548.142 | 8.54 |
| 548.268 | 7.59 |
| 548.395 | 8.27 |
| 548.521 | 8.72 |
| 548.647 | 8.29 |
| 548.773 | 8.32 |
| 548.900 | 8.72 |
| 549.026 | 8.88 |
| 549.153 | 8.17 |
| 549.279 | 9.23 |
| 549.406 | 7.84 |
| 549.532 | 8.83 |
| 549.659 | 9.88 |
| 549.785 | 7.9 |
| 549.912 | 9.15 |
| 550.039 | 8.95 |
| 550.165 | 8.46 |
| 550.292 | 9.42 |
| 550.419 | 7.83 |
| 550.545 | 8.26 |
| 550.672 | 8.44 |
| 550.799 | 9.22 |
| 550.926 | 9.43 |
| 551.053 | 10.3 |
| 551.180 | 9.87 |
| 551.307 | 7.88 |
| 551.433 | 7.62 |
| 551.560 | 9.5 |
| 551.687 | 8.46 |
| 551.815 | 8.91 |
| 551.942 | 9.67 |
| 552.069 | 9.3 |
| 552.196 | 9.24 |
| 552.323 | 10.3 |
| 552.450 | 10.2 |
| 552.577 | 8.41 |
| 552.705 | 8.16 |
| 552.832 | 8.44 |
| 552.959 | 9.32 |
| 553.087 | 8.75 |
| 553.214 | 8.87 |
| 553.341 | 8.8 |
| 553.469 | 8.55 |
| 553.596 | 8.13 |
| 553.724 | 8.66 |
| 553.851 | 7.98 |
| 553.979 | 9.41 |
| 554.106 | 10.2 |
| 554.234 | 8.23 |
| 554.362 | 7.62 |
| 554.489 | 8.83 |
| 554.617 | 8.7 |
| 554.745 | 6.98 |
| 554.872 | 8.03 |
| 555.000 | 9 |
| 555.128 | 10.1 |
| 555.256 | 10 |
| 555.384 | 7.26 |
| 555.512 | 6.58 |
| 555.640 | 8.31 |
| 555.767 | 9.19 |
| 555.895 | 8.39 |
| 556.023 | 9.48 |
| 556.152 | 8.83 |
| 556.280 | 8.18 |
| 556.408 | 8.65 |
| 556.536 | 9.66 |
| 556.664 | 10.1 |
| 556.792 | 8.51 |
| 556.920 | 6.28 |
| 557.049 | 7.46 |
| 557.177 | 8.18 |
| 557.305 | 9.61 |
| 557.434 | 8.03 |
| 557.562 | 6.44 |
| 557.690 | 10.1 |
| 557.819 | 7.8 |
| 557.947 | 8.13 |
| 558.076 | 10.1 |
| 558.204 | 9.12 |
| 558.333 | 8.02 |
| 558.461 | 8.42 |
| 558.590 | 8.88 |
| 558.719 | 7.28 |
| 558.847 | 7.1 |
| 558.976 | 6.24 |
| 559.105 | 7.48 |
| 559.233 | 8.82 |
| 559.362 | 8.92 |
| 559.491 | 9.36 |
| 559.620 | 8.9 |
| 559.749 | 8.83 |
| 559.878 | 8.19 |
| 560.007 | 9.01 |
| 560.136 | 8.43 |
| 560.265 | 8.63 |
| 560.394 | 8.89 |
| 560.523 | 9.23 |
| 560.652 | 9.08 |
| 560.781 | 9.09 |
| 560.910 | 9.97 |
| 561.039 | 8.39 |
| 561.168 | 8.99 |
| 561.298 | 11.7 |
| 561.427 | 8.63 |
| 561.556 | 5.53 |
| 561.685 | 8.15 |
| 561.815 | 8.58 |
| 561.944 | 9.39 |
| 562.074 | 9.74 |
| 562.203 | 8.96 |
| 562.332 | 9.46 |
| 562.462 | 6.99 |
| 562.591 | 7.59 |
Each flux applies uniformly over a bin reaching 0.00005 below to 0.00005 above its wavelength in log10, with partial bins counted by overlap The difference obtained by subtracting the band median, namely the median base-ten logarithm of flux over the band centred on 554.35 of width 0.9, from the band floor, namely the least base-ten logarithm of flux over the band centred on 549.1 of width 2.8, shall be -0.06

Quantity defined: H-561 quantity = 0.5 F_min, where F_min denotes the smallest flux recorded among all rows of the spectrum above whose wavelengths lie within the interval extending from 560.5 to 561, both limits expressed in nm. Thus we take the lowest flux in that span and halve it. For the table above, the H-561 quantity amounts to 4.5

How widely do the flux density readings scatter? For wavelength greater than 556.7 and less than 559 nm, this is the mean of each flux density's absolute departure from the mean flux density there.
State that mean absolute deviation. 0.91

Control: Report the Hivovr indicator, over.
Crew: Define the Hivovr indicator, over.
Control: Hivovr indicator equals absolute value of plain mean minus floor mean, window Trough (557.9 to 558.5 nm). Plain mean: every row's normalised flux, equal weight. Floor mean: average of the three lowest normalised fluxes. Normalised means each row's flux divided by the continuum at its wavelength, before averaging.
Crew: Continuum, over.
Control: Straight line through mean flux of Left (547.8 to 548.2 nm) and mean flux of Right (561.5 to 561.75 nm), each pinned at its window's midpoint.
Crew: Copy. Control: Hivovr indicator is 0.08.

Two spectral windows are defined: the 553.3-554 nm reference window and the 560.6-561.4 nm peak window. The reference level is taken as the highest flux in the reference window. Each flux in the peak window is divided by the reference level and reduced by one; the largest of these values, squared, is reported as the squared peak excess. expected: 0.059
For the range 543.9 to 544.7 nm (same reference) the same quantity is 0.011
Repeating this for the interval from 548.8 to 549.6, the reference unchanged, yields 0.000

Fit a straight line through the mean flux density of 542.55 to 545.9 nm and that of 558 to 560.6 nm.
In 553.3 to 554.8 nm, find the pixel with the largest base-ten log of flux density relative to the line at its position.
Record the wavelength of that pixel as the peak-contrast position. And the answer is 554.106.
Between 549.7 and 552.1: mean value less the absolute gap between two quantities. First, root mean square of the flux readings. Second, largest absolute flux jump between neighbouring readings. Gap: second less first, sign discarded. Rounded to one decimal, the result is 2.0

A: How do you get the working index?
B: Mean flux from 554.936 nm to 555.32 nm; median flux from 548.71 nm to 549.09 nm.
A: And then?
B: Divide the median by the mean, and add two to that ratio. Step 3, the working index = 2.90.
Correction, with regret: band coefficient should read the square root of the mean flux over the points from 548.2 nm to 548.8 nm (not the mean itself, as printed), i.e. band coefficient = 2.87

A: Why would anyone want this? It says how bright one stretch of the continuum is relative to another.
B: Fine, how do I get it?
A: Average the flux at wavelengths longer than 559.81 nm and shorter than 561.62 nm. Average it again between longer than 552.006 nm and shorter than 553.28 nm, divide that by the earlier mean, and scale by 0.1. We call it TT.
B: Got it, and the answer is 0.103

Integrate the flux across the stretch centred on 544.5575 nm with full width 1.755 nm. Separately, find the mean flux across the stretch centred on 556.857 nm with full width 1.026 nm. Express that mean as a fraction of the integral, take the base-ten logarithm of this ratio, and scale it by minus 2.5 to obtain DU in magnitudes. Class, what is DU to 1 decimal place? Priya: 0.7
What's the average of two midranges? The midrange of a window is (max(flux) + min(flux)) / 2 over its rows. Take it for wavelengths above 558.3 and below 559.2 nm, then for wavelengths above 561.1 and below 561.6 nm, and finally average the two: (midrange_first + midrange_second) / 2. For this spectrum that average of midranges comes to 8.09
